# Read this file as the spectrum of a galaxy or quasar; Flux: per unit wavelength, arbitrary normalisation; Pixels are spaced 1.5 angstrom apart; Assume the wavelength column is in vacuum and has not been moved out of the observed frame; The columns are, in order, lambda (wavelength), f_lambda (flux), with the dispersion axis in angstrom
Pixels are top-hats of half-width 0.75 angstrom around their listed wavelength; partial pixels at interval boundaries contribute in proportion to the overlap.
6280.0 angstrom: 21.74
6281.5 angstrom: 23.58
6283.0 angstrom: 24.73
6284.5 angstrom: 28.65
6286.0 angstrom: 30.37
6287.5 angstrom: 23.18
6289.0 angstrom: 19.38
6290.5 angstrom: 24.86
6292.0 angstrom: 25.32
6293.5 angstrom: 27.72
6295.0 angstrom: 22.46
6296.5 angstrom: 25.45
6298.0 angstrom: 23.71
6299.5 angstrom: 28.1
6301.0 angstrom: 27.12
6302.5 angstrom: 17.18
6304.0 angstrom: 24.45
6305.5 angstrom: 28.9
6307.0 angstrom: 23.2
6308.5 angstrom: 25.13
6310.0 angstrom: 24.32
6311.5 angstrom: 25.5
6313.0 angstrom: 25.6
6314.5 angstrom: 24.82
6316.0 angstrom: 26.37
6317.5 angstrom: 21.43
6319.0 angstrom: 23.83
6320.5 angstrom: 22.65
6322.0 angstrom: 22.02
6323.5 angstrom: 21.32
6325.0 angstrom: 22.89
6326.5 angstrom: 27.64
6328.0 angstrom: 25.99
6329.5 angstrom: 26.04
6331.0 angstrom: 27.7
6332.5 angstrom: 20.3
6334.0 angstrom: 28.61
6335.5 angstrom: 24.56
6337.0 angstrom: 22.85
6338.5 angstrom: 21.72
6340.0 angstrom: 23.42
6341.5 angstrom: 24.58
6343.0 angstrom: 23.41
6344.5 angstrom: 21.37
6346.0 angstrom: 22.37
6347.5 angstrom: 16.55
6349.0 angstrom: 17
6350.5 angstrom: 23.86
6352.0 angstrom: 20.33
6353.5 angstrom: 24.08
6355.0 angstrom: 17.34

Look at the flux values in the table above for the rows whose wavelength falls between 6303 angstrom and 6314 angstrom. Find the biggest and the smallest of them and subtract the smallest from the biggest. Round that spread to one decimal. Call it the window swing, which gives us 5.7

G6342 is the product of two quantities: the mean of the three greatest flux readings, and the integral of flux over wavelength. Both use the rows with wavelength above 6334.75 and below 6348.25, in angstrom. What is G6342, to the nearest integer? 7286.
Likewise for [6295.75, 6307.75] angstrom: 8333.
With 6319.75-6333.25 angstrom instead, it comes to 8811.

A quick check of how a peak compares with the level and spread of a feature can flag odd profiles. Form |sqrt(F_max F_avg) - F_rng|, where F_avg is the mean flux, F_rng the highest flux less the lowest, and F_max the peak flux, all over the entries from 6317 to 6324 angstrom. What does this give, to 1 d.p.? 20.5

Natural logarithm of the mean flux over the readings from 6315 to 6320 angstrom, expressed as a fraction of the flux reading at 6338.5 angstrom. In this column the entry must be 0.09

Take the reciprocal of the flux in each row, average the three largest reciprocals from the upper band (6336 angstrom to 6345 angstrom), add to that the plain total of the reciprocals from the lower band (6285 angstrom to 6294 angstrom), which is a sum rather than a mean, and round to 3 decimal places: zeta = 0.289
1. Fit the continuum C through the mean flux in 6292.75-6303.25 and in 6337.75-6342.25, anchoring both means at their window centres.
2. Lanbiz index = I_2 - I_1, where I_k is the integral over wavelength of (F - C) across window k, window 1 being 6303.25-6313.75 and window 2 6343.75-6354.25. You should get -34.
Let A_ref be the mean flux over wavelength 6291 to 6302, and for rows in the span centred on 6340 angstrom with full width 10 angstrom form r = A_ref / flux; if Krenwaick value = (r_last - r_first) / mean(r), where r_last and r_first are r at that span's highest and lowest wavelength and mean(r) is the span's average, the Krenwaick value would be 0.14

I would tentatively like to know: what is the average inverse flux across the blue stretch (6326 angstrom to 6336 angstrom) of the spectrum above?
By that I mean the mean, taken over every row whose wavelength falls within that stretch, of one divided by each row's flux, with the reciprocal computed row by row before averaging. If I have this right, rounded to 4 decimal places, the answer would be 0.0392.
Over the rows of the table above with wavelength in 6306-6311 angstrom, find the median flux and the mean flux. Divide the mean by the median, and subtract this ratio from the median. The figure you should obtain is 23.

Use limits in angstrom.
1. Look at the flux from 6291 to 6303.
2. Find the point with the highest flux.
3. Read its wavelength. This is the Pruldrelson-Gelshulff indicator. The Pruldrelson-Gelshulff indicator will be 6299.5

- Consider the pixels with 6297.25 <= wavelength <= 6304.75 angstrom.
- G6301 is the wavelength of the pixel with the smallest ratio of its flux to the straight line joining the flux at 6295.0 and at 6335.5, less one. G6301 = 6302.5 angstrom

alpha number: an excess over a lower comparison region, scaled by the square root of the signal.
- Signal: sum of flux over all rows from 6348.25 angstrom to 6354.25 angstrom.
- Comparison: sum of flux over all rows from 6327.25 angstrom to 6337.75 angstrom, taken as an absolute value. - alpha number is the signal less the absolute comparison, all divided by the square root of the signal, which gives -10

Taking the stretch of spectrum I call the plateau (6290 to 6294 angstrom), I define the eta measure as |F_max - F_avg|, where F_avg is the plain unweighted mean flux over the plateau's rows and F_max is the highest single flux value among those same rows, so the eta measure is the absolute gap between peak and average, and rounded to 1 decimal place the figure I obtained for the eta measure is 1.8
